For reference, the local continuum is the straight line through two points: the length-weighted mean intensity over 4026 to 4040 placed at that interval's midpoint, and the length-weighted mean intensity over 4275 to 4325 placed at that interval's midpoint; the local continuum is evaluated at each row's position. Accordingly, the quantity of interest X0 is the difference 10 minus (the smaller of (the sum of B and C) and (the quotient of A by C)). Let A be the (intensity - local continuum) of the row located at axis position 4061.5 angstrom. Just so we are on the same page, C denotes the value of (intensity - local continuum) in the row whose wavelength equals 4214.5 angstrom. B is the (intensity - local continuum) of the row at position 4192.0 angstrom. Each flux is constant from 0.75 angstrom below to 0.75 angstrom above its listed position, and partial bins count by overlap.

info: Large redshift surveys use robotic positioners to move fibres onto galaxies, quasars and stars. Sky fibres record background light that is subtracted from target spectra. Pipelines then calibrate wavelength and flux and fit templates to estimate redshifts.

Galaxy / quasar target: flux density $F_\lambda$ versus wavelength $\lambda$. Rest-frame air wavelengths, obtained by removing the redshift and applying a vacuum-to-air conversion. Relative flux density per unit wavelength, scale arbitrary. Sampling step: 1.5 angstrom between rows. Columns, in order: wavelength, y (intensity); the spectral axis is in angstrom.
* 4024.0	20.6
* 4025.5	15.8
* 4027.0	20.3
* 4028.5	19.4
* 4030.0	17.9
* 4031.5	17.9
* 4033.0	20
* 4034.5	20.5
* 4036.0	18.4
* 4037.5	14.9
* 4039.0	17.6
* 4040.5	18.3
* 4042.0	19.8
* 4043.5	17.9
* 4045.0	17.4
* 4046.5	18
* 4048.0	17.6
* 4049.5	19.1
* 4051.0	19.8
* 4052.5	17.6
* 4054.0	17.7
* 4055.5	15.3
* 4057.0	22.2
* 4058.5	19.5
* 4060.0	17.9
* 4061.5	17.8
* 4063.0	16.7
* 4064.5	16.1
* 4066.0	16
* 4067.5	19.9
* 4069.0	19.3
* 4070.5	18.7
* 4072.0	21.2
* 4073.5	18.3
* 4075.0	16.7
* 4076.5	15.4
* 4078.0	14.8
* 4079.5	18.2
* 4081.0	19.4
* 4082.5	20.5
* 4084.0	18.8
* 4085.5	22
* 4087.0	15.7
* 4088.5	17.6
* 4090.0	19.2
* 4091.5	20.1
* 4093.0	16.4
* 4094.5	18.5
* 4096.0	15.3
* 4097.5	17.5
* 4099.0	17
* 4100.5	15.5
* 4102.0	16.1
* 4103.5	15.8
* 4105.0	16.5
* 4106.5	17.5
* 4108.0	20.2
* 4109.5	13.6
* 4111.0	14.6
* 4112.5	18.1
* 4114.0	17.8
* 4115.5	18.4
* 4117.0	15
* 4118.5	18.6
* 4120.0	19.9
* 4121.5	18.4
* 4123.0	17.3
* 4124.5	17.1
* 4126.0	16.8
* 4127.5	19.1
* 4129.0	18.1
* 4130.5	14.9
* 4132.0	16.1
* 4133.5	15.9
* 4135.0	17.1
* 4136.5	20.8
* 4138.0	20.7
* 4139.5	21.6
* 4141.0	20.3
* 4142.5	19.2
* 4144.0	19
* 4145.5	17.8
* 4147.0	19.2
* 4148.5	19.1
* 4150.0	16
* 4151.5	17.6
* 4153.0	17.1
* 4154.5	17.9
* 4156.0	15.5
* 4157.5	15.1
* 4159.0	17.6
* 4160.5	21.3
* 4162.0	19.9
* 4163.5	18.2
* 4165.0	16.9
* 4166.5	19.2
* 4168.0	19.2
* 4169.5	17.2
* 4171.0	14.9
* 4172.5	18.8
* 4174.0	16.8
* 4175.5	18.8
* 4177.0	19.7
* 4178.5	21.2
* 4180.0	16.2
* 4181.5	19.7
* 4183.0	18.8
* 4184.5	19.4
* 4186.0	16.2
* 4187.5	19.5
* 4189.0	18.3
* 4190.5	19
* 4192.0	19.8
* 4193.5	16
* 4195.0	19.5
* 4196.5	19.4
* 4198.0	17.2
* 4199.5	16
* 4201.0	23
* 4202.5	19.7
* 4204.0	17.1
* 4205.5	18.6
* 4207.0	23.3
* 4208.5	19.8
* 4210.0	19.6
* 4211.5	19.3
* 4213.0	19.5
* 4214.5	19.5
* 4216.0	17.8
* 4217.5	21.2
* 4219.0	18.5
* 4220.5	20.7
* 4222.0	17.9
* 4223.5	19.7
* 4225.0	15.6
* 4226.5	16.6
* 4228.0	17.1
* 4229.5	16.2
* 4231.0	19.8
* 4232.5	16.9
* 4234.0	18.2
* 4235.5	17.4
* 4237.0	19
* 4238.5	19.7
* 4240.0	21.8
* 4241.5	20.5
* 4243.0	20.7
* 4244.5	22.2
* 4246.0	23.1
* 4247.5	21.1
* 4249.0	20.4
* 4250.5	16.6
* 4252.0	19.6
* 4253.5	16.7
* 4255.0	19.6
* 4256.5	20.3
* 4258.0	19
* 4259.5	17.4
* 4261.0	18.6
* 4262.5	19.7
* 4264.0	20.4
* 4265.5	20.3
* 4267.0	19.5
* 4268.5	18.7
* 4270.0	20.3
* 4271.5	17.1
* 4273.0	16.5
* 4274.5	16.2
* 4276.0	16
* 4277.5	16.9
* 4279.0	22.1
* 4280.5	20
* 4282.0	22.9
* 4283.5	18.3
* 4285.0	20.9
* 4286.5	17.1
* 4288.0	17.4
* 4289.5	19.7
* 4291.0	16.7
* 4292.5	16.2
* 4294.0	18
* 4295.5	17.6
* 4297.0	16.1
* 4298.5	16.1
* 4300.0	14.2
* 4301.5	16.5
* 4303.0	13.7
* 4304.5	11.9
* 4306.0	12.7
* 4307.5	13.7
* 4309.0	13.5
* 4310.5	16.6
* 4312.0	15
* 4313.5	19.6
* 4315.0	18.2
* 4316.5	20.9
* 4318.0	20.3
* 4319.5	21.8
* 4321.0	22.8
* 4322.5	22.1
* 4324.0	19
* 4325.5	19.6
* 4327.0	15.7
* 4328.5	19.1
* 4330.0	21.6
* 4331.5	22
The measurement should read 10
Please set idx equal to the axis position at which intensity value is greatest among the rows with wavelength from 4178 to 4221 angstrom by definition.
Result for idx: 4207.0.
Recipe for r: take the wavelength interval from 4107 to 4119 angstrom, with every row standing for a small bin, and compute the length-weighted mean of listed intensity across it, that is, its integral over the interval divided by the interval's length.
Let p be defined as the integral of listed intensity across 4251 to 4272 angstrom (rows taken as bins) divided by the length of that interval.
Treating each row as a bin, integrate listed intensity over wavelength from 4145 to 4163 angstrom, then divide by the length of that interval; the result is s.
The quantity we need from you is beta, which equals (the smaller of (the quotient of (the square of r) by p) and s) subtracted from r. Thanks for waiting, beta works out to 1.8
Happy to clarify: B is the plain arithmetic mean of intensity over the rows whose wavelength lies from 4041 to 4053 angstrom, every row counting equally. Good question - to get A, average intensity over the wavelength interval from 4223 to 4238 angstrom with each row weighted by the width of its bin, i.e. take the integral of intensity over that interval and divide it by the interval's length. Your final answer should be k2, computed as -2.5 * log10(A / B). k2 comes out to 0.05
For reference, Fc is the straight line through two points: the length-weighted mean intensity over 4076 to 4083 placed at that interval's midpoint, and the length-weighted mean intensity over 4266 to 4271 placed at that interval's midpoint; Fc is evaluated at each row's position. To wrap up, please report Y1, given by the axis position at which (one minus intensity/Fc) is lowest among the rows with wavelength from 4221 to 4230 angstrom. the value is 4223.5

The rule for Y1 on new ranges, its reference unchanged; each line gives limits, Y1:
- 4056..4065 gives 4057.0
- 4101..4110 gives 4108.0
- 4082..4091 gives 4085.5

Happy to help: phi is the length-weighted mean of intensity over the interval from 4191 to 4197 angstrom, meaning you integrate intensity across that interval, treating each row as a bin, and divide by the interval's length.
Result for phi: 18.7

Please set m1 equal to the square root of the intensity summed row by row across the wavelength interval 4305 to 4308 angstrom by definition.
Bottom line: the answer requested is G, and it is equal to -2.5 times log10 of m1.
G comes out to -2.15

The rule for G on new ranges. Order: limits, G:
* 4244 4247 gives -2.45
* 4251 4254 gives -2.33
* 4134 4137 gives -2.35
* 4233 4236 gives -2.32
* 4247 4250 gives -2.40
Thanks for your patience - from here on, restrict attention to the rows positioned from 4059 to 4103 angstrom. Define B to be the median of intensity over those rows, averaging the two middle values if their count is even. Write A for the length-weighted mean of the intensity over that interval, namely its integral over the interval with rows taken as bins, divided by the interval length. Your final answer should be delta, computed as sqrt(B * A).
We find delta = 17.8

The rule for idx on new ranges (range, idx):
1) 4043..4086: 4057.0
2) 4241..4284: 4246.0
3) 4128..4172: 4139.5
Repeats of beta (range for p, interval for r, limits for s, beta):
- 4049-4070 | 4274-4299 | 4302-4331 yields 0.4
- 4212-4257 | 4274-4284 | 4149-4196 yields 0.9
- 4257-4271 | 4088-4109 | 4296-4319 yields 1.8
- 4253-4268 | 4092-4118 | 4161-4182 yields 2.1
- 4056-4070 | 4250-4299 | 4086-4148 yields 0.8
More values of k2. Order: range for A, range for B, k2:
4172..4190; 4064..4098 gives -0.03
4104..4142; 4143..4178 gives 0.01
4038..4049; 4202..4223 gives 0.08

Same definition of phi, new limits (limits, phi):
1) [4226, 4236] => 17.5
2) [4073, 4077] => 16.8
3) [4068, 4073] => 19.7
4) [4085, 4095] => 18.4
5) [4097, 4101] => 16.7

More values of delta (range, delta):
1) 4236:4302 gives 18.9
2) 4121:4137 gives 17.2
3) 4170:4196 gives 18.6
